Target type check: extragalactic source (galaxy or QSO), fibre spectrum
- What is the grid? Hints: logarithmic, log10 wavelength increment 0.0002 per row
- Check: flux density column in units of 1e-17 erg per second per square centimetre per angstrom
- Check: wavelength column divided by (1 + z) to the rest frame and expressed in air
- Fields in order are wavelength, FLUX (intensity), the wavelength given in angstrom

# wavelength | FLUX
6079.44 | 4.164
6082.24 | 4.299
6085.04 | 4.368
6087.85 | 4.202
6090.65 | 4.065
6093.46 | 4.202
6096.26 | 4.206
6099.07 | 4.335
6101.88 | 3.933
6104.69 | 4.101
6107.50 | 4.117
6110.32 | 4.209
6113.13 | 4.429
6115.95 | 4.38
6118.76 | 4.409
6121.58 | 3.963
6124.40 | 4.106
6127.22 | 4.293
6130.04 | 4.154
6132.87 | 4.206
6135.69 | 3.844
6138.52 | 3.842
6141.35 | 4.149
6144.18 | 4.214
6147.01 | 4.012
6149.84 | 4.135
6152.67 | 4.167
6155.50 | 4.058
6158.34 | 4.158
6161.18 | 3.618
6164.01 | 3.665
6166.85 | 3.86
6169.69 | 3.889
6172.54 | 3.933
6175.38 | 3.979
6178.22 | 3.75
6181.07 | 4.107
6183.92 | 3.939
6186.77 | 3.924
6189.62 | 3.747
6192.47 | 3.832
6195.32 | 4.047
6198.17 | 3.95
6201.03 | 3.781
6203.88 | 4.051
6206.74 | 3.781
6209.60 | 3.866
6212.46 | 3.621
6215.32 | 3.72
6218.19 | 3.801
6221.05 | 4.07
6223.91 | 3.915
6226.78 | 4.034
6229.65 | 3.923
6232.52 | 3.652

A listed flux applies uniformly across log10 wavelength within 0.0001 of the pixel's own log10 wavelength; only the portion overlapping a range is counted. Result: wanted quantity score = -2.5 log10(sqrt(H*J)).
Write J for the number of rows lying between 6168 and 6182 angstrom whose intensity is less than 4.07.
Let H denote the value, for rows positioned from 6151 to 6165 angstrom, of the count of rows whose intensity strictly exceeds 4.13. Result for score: -1.13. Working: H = 2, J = 4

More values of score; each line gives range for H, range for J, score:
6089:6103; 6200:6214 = -1.47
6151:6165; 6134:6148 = -0.97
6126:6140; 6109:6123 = -0.60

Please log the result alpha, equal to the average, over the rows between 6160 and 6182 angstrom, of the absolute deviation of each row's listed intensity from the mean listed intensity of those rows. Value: 0.129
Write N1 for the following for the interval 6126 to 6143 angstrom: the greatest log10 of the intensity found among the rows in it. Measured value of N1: 0.633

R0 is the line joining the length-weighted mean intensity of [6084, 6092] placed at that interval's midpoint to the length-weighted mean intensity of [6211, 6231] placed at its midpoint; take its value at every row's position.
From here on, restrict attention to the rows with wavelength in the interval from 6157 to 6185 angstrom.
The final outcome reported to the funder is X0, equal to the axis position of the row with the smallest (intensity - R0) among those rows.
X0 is 6161.18 angstrom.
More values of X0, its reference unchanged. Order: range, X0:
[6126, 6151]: 6135.69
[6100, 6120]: 6101.88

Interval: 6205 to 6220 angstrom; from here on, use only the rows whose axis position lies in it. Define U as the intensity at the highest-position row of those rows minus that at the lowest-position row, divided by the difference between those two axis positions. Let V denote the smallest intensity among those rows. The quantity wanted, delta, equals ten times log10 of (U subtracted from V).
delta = 5.59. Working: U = 0.002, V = 3.621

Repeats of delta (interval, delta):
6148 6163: 5.64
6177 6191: 5.74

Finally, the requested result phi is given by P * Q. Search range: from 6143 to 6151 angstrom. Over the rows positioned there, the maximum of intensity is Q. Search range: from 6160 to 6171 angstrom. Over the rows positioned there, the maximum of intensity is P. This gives 16.4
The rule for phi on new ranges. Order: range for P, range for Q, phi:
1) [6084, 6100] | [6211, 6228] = 17.8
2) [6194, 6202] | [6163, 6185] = 16.6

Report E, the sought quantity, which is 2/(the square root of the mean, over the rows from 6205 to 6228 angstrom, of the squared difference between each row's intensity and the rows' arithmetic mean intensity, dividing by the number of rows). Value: 14.0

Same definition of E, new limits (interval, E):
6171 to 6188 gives 19.1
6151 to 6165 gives 8.3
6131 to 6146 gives 11.7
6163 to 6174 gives 19.5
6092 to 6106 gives 15.0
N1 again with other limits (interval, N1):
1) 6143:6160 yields 0.625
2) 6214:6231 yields 0.610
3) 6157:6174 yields 0.619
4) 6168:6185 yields 0.614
